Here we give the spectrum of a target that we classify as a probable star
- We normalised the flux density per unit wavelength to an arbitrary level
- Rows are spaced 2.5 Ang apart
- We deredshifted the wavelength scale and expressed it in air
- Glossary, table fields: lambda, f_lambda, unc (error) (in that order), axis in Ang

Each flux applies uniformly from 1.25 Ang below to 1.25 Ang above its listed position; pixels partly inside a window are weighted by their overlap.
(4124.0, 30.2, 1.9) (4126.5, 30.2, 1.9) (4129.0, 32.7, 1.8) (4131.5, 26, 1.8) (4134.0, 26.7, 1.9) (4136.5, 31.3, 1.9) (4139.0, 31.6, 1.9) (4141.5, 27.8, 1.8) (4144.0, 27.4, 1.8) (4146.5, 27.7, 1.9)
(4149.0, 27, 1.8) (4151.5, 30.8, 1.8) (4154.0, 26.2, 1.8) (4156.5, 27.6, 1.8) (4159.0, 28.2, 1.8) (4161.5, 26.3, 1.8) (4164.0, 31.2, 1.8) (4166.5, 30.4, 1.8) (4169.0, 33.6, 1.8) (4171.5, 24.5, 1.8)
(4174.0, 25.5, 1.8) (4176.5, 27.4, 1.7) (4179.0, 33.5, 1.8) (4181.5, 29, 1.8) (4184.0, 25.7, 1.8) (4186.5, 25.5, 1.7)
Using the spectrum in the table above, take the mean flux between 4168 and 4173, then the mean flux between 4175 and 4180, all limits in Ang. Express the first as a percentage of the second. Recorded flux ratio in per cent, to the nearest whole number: 95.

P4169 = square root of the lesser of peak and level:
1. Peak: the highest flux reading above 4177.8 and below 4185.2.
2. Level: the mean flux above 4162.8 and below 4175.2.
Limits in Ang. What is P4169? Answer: 5.39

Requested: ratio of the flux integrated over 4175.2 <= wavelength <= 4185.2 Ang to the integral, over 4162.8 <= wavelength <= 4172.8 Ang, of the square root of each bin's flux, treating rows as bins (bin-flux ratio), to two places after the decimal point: 5.29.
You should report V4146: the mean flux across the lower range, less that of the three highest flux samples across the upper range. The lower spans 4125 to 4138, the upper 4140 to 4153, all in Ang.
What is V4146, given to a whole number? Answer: 1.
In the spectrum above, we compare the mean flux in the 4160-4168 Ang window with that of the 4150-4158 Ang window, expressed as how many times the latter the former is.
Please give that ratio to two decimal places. 1.04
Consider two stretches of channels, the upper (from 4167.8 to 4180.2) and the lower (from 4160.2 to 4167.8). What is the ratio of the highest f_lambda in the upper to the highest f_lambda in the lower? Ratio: 1.08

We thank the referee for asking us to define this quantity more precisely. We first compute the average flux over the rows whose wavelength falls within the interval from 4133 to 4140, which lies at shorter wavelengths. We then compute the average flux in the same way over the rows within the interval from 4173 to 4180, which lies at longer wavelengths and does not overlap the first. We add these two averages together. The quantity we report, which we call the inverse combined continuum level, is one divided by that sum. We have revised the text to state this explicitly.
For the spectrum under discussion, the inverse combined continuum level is 0.0170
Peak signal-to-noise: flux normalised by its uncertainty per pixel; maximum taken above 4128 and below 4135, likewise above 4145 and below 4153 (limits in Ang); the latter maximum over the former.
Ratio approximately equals 0.94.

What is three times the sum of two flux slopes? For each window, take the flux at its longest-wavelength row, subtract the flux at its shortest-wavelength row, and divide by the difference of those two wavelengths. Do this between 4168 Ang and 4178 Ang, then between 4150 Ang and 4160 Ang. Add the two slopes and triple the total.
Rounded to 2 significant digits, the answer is -3.5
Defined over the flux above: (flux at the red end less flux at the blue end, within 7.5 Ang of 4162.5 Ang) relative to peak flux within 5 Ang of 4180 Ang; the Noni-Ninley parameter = 0.18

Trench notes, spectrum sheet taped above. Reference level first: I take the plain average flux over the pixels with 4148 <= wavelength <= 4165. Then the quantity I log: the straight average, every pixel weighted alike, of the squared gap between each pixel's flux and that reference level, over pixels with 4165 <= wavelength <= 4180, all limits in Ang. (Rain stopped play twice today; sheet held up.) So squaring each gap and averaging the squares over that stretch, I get 14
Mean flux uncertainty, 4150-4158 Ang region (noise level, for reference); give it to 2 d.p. 1.80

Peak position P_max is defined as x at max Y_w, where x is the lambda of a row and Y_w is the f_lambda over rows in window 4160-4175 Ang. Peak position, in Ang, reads 4169.0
